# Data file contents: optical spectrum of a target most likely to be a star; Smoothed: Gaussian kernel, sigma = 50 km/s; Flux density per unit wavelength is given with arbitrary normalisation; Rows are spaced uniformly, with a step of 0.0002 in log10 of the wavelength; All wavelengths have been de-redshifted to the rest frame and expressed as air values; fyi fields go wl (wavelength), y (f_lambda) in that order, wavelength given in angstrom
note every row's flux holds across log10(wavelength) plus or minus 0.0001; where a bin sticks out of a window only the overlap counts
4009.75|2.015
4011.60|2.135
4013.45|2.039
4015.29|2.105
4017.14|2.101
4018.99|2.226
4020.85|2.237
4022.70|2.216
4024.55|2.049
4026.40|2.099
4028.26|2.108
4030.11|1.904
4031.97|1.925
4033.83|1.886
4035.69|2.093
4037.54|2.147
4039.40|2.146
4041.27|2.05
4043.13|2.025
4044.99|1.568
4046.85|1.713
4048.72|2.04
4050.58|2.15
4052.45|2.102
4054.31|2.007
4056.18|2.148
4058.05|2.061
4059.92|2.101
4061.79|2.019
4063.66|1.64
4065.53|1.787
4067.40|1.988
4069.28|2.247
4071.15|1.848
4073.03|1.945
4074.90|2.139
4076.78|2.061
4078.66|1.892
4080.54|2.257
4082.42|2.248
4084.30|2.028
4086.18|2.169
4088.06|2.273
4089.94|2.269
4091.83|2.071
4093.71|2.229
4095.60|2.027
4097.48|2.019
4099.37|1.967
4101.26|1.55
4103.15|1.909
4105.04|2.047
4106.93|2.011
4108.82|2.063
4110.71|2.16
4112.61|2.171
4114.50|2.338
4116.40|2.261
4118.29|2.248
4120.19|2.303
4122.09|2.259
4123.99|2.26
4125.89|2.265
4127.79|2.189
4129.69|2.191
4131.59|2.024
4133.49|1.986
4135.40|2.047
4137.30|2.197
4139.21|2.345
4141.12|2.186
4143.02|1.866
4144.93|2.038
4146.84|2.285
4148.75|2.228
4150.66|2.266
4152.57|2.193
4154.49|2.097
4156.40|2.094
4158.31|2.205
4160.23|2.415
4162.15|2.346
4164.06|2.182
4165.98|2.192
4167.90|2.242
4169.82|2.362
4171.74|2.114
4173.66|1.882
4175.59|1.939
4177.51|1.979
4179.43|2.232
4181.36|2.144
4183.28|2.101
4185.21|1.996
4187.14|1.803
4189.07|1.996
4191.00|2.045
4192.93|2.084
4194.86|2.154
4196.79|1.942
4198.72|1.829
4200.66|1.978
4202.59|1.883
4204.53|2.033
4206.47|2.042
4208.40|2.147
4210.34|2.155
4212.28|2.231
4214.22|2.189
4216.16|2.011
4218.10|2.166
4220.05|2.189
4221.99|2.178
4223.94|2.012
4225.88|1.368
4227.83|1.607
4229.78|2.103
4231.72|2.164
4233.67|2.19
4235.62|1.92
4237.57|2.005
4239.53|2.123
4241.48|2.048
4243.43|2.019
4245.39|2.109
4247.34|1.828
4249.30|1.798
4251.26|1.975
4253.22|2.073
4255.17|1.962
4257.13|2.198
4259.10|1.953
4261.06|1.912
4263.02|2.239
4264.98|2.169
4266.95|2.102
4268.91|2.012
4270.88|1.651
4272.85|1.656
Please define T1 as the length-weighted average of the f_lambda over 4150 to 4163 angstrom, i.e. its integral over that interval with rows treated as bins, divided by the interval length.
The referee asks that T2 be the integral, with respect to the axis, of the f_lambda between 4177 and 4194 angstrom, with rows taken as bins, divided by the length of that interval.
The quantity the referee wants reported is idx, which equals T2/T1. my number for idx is 0.918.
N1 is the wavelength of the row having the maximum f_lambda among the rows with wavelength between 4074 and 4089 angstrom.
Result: 4088.06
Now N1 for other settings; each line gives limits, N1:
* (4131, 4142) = 4139.21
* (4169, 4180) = 4169.82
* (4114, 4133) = 4114.50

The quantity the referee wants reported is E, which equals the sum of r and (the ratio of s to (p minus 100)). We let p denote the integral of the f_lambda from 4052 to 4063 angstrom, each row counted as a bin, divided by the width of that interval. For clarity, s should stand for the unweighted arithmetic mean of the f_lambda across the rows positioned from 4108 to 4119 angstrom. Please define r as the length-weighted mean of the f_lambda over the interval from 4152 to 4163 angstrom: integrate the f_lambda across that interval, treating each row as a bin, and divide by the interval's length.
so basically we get 2.20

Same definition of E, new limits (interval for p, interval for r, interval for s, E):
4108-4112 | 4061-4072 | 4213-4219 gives 1.90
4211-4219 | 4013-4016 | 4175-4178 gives 2.06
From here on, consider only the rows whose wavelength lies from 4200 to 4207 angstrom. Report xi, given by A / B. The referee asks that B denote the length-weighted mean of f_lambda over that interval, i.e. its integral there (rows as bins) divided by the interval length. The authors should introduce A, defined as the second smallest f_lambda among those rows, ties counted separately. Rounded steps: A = 1.978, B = 1.98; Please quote 1.00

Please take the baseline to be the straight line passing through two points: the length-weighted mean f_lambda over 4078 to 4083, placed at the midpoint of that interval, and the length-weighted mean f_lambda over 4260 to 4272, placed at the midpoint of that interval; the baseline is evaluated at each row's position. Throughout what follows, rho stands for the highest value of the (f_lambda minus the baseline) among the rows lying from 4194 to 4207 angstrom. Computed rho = 0.10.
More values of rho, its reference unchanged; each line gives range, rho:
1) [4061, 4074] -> 0.10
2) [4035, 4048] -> -0.02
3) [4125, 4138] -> 0.16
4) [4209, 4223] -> 0.18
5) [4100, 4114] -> 0.06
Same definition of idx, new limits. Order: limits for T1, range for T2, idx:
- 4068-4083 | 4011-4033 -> 1.010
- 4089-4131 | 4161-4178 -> 1.008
